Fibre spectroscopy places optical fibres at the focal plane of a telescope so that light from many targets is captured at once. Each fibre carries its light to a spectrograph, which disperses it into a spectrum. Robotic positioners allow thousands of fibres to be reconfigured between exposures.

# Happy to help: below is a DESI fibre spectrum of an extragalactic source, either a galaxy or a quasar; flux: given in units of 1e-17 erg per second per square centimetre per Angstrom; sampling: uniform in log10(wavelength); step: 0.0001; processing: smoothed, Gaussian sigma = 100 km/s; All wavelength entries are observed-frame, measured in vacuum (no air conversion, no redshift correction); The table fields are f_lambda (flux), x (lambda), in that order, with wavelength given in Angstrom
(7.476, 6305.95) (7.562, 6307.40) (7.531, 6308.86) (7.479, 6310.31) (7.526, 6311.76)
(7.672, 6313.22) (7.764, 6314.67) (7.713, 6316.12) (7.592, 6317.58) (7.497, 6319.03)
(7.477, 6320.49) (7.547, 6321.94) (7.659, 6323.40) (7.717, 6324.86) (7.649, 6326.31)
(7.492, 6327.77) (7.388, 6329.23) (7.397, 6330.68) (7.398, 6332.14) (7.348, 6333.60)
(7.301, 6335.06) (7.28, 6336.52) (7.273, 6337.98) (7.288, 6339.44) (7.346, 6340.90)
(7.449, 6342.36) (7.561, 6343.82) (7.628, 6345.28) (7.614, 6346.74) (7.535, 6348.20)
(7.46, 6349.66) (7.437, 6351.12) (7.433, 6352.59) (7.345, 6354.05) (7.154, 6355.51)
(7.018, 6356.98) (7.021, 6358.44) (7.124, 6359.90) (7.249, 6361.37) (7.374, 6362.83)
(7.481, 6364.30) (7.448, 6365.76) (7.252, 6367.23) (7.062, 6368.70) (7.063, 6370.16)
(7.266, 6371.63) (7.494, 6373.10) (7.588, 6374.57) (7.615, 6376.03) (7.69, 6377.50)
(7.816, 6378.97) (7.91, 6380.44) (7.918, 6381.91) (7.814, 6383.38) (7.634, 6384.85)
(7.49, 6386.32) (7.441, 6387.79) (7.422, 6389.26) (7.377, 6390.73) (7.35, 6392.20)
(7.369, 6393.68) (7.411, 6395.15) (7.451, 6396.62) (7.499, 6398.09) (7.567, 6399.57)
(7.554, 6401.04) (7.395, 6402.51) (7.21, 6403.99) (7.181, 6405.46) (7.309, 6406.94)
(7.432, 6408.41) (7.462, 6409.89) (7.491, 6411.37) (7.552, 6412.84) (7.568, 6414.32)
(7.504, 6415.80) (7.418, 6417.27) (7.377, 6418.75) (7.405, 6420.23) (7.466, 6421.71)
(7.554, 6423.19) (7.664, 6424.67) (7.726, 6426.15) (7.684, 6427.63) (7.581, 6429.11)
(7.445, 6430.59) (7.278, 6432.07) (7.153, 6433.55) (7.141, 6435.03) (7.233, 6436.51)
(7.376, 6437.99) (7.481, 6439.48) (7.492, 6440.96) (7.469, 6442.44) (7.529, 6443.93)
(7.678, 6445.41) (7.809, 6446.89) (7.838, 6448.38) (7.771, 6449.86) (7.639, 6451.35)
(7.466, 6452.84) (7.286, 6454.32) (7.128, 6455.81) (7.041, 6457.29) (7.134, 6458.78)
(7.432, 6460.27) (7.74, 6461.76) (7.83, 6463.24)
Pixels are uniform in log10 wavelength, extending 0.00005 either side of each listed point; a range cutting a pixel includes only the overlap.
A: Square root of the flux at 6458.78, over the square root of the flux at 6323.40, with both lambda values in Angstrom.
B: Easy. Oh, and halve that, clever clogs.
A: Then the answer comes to 0.483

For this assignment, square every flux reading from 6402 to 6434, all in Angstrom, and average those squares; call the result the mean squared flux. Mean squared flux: 55.5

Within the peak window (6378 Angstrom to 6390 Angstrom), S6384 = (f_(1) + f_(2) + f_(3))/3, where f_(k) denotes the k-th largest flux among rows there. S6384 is 7.88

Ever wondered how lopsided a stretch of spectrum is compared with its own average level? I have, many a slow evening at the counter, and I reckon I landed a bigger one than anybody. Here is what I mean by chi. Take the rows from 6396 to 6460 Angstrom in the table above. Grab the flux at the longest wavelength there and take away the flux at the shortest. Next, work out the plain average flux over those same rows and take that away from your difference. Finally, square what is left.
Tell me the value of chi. 60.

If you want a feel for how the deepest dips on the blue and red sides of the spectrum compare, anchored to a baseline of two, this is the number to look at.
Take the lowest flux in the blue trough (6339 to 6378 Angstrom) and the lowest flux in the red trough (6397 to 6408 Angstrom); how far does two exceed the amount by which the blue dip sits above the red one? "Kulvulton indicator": 2.16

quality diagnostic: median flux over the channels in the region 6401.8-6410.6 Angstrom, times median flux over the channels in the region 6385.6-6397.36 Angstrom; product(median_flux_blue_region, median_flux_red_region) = 55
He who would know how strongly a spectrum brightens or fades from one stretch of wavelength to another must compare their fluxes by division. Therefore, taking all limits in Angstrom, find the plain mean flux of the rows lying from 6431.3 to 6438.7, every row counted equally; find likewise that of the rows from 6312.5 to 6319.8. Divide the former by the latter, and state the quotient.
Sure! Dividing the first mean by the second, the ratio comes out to 0.95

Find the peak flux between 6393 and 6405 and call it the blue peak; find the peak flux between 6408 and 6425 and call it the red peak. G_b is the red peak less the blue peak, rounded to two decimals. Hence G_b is 0.10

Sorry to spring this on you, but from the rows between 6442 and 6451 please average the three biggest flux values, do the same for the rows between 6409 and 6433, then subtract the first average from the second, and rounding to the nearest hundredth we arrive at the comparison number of -0.11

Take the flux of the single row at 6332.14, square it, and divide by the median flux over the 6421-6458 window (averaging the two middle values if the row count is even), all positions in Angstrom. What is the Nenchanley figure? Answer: 7.32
